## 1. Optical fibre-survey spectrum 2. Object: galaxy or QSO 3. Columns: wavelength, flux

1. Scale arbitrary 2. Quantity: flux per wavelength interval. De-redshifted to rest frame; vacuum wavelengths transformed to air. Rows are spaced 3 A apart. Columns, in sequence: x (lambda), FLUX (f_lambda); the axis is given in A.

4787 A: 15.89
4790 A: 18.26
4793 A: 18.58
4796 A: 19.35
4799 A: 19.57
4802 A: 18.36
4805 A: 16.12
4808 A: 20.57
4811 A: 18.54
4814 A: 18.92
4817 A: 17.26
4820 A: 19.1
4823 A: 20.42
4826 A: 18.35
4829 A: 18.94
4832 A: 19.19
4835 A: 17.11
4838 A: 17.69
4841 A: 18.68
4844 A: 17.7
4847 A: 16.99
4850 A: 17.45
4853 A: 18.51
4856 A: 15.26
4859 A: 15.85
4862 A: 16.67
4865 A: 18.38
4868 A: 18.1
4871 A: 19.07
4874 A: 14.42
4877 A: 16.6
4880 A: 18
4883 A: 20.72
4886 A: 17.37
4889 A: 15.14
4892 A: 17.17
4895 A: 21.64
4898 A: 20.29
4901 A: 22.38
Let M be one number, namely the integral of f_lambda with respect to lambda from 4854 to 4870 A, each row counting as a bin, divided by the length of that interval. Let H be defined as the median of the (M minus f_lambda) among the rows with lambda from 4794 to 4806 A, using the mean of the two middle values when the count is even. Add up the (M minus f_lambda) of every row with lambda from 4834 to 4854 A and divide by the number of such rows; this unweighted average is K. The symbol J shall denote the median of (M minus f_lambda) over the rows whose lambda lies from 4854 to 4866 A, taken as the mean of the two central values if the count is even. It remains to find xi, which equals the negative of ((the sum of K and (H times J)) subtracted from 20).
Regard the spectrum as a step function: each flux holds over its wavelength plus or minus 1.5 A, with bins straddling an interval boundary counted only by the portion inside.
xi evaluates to -22.1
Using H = -1.9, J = 0.7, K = -0.8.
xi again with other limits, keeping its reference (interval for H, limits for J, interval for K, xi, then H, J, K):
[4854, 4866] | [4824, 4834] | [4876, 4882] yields -21.7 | 0.7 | -2.0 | -0.3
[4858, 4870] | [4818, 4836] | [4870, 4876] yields -18.9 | -0.4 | -2.0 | 0.2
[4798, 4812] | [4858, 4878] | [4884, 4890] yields -19.8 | -1.6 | 0.3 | 0.7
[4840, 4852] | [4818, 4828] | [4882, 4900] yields -20.5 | -0.6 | -2.1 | -1.7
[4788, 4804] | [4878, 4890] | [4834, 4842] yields -19.7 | -1.6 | -0.7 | -0.9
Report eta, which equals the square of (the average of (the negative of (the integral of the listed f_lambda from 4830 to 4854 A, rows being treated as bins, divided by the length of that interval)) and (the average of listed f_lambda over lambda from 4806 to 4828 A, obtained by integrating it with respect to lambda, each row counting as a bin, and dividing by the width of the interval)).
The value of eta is 0.266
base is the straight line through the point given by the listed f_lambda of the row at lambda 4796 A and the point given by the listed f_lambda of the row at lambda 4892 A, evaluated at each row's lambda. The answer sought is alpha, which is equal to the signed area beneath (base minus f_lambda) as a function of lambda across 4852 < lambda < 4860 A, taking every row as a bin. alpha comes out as 12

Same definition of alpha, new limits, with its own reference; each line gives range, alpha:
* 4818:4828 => -4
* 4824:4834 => -2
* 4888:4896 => -6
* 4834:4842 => 5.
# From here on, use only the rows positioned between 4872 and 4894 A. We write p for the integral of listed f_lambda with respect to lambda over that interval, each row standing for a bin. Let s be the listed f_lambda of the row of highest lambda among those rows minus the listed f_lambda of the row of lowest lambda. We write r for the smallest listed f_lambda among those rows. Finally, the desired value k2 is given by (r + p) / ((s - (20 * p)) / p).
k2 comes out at -19.7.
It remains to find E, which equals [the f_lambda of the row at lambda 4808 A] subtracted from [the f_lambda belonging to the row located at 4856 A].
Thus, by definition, -5.3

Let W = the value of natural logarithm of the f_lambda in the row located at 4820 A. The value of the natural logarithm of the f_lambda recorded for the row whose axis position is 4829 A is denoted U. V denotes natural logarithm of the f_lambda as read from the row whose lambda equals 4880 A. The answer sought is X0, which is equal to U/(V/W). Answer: 3.00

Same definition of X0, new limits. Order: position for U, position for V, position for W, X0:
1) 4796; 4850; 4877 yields 2.91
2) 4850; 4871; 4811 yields 2.83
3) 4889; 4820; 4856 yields 2.51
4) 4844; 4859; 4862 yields 2.93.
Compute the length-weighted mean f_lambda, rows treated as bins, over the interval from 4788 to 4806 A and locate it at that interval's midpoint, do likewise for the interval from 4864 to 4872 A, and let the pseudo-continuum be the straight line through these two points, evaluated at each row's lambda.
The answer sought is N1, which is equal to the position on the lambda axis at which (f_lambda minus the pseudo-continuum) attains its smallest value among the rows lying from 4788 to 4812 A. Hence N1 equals 4805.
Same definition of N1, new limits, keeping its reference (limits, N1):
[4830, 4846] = 4835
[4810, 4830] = 4817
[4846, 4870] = 4856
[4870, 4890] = 4874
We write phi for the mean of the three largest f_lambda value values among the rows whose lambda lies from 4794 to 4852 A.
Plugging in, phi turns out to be 20.2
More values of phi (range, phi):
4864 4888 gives 19.4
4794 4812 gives 19.8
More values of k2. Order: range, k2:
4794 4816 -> -21.4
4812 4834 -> -21.6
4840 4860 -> -18.0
